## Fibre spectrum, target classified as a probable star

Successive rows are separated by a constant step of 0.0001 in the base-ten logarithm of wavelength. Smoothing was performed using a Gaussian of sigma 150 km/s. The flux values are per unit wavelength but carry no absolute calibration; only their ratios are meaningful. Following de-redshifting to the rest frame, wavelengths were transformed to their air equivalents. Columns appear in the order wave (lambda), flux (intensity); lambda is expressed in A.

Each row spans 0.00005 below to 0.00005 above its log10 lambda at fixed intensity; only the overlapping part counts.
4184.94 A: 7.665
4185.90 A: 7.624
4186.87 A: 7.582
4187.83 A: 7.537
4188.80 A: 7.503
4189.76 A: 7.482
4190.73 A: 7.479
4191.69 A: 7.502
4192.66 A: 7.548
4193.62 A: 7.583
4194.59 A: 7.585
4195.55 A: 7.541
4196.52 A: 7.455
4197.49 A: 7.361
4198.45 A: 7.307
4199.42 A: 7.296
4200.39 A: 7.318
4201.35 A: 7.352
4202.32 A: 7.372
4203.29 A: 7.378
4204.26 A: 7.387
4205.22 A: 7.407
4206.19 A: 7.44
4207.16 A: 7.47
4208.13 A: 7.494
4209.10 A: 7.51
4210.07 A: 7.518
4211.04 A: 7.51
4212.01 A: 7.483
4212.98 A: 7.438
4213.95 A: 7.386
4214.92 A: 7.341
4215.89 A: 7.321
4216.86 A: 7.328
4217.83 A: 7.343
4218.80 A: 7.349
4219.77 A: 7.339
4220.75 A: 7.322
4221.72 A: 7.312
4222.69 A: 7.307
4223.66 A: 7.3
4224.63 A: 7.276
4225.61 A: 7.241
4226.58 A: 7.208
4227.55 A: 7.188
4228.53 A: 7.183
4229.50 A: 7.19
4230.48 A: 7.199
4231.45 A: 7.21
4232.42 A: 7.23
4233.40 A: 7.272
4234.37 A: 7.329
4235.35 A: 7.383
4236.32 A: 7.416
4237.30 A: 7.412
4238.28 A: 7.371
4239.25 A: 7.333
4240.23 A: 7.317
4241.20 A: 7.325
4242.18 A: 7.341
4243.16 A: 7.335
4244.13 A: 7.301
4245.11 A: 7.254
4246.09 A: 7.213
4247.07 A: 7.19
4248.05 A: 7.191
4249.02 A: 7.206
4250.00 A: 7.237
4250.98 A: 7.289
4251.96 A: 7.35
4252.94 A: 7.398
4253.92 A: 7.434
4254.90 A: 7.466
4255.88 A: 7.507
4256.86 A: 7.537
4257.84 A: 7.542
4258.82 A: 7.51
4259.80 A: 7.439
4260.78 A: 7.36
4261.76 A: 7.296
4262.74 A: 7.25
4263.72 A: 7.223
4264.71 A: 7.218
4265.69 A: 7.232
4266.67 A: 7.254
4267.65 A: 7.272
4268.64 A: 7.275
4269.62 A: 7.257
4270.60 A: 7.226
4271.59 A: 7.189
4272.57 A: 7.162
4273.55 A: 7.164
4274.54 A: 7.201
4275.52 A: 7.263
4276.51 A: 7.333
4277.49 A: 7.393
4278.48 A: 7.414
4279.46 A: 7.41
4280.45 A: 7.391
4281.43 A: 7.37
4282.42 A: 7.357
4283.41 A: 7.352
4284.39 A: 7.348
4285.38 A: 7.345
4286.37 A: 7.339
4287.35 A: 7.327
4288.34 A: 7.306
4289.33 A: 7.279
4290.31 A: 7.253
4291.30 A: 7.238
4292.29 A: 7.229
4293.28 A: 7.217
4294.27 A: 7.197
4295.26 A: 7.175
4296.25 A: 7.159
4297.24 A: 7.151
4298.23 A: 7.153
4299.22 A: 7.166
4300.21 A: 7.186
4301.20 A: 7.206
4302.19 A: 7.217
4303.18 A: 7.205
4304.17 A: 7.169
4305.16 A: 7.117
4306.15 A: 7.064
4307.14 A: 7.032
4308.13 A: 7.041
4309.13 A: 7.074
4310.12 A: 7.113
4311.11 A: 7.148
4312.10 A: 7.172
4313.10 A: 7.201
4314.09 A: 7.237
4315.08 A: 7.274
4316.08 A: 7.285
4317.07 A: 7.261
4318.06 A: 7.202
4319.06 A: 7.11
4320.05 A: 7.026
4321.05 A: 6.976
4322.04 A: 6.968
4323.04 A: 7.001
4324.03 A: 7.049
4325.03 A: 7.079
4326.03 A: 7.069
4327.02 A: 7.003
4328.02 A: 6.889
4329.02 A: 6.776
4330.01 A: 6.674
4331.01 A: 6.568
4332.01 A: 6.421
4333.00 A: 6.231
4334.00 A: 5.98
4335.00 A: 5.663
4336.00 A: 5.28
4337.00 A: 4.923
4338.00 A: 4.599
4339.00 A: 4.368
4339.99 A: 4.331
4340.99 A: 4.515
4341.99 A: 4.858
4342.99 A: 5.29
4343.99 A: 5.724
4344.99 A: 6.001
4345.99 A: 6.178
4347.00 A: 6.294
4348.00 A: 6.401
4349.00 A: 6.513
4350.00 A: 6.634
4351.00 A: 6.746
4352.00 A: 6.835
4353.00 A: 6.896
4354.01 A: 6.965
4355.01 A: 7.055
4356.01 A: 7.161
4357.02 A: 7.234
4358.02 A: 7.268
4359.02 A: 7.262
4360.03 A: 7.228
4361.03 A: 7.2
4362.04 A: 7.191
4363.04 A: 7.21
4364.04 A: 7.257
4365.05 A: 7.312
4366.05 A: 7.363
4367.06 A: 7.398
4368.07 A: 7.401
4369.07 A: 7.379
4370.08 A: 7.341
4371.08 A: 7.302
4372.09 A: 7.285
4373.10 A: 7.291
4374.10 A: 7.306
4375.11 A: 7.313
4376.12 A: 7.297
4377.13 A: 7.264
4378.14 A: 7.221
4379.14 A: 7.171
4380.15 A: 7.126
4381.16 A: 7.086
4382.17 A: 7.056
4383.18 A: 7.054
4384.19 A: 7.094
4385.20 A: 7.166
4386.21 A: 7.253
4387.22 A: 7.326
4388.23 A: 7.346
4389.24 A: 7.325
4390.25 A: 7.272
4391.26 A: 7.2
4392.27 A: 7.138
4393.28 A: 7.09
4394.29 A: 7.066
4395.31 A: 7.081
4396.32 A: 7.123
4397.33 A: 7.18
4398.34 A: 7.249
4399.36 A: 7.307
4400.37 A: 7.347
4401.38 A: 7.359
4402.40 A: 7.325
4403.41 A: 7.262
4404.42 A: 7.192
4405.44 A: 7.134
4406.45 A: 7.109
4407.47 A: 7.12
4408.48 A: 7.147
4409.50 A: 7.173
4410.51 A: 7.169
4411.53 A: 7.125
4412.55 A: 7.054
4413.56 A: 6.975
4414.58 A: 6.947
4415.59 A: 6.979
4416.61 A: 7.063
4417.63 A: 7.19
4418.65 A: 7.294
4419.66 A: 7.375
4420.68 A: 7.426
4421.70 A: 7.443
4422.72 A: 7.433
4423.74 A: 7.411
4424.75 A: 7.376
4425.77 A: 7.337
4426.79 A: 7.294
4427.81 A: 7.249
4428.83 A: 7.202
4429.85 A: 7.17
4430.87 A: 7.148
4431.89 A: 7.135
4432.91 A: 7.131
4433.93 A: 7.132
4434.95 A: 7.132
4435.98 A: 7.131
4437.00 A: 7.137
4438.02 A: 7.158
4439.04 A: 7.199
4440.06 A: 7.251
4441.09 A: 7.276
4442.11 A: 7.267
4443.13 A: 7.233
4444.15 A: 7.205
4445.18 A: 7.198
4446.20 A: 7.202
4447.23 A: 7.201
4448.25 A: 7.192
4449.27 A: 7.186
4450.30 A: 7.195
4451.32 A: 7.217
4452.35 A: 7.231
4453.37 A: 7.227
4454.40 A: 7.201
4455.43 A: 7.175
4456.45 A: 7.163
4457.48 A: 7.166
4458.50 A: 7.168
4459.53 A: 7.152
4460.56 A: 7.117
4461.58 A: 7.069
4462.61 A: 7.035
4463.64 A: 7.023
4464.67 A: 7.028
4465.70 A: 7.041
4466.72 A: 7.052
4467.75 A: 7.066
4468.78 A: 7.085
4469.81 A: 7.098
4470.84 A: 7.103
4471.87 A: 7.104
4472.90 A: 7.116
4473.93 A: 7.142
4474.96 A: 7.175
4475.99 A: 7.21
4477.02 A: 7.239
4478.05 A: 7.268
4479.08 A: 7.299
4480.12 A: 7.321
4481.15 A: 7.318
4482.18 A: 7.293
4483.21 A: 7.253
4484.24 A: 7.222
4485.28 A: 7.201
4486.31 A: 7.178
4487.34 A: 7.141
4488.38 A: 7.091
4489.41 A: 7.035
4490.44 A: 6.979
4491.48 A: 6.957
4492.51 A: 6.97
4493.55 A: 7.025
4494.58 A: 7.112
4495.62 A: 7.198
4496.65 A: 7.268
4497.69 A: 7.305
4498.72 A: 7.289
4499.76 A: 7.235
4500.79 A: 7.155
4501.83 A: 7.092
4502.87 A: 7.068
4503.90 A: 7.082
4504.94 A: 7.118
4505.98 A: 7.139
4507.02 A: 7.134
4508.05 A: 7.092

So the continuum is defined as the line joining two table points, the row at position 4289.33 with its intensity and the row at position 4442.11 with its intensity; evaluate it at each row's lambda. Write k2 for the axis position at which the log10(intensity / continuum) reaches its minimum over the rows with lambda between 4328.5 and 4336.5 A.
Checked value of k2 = 4336.00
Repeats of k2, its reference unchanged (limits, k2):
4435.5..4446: 4435.98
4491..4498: 4491.48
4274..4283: 4274.54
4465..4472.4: 4465.70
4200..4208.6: 4200.39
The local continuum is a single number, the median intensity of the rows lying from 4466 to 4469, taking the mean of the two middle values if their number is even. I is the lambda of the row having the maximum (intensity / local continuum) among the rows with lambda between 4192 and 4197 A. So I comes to 4194.59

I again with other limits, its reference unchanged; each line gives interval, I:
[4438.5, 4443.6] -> 4441.09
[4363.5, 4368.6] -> 4368.07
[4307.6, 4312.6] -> 4312.10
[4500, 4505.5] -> 4500.79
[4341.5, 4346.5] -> 4345.99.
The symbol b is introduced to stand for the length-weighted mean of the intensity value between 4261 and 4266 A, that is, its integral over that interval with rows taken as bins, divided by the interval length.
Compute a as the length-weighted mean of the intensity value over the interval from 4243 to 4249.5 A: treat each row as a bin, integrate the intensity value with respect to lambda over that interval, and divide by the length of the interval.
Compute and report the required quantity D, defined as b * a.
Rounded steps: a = 7.24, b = 7.25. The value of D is 52.5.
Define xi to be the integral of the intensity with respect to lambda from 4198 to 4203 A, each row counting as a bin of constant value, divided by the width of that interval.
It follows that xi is 7.33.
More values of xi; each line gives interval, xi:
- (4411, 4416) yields 7.02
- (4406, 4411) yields 7.14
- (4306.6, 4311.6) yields 7.08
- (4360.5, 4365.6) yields 7.25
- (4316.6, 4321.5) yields 7.11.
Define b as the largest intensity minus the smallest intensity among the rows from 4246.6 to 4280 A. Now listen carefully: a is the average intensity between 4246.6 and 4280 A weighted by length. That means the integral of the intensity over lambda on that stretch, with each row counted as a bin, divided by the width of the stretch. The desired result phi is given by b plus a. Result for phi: 7.69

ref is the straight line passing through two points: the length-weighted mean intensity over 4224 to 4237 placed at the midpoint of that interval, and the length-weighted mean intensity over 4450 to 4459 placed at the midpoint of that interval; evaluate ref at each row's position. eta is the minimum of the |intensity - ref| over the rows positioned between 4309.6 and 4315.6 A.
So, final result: 0.002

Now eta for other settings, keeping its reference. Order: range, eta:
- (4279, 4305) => 0.003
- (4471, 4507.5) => 0.011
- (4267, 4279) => 0.010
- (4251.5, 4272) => 0.001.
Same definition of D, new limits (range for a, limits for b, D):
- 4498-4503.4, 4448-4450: 51.6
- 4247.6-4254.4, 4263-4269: 52.9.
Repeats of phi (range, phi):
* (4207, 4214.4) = 7.61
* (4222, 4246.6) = 7.52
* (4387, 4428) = 7.72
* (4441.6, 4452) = 7.29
